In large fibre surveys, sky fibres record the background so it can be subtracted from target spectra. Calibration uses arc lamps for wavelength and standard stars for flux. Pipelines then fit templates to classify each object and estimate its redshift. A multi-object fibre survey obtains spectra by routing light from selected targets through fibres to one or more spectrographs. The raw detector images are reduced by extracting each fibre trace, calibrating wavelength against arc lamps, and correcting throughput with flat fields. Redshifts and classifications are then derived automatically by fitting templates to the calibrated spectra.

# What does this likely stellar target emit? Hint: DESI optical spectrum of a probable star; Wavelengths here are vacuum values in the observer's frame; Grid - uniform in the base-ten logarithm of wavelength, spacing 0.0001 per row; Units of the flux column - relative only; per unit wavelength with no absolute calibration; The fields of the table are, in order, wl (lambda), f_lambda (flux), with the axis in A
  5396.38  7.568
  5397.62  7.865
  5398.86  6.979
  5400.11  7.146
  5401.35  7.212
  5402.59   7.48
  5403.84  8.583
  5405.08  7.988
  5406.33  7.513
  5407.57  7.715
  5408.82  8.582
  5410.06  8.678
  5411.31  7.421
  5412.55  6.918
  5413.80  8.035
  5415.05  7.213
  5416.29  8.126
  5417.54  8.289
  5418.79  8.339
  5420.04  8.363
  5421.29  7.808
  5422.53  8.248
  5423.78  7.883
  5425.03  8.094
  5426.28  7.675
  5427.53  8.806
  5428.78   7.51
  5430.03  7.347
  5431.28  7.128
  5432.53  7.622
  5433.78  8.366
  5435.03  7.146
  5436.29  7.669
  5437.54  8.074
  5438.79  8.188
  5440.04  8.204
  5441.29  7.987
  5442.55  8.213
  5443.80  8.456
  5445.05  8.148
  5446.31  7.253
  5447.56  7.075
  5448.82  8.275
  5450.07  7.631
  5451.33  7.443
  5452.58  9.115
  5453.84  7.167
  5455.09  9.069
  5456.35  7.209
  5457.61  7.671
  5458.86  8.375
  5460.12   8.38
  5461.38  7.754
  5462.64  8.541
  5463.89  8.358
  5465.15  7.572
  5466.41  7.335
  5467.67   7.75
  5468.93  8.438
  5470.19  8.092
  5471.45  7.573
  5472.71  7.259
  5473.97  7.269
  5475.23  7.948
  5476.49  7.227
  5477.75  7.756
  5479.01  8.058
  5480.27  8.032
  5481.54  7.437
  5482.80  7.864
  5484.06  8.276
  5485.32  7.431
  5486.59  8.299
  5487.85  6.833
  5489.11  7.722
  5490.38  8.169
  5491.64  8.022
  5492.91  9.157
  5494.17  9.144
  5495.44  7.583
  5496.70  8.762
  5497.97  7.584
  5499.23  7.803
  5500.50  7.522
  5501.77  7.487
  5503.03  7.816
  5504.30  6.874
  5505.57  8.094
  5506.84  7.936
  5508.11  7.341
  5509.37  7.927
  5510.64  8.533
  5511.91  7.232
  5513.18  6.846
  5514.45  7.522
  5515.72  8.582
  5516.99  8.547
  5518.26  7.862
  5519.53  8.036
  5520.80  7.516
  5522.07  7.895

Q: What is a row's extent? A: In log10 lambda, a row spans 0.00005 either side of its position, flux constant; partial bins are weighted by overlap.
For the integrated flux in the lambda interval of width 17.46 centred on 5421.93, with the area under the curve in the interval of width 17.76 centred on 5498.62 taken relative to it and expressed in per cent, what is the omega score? 102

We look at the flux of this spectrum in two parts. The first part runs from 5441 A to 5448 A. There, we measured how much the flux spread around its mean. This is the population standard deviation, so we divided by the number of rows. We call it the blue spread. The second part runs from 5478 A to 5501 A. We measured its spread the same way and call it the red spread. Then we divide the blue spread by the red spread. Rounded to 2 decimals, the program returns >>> 0.87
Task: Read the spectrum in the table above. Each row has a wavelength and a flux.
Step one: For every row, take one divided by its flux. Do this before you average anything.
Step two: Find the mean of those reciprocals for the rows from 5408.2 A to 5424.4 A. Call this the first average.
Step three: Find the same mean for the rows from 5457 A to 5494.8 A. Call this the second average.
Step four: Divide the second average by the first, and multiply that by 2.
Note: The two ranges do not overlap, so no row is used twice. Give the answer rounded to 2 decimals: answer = 2.02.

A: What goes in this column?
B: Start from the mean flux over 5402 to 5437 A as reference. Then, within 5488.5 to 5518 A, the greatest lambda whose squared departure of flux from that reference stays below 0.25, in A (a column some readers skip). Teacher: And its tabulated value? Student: 5514.45 A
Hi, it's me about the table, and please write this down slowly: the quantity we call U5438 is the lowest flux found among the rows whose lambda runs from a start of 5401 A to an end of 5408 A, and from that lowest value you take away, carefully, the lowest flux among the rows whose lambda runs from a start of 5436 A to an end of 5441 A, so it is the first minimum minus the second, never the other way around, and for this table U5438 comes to -0.46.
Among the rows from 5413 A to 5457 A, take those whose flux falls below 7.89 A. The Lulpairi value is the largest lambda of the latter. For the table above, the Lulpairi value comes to 5456.35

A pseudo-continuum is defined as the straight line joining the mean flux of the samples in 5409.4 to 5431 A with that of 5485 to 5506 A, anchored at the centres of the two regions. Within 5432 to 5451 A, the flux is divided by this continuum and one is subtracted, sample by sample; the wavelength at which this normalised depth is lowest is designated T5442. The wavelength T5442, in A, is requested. 5447.56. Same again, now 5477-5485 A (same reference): 5481.54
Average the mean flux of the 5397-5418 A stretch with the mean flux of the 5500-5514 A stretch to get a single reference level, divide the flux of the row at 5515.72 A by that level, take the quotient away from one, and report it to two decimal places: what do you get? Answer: -0.12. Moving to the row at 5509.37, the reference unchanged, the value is -0.03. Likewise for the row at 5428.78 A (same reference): 0.02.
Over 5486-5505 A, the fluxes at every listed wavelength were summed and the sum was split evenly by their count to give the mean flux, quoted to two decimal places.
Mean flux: 7.92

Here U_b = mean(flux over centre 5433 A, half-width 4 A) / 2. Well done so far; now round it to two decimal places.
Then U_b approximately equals 3.77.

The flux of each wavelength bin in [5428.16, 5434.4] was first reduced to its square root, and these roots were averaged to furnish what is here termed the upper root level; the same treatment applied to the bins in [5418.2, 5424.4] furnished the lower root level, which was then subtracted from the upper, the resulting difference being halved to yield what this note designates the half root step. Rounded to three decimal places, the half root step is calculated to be -0.048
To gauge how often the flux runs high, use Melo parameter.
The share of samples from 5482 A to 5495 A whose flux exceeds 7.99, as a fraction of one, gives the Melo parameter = 0.60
